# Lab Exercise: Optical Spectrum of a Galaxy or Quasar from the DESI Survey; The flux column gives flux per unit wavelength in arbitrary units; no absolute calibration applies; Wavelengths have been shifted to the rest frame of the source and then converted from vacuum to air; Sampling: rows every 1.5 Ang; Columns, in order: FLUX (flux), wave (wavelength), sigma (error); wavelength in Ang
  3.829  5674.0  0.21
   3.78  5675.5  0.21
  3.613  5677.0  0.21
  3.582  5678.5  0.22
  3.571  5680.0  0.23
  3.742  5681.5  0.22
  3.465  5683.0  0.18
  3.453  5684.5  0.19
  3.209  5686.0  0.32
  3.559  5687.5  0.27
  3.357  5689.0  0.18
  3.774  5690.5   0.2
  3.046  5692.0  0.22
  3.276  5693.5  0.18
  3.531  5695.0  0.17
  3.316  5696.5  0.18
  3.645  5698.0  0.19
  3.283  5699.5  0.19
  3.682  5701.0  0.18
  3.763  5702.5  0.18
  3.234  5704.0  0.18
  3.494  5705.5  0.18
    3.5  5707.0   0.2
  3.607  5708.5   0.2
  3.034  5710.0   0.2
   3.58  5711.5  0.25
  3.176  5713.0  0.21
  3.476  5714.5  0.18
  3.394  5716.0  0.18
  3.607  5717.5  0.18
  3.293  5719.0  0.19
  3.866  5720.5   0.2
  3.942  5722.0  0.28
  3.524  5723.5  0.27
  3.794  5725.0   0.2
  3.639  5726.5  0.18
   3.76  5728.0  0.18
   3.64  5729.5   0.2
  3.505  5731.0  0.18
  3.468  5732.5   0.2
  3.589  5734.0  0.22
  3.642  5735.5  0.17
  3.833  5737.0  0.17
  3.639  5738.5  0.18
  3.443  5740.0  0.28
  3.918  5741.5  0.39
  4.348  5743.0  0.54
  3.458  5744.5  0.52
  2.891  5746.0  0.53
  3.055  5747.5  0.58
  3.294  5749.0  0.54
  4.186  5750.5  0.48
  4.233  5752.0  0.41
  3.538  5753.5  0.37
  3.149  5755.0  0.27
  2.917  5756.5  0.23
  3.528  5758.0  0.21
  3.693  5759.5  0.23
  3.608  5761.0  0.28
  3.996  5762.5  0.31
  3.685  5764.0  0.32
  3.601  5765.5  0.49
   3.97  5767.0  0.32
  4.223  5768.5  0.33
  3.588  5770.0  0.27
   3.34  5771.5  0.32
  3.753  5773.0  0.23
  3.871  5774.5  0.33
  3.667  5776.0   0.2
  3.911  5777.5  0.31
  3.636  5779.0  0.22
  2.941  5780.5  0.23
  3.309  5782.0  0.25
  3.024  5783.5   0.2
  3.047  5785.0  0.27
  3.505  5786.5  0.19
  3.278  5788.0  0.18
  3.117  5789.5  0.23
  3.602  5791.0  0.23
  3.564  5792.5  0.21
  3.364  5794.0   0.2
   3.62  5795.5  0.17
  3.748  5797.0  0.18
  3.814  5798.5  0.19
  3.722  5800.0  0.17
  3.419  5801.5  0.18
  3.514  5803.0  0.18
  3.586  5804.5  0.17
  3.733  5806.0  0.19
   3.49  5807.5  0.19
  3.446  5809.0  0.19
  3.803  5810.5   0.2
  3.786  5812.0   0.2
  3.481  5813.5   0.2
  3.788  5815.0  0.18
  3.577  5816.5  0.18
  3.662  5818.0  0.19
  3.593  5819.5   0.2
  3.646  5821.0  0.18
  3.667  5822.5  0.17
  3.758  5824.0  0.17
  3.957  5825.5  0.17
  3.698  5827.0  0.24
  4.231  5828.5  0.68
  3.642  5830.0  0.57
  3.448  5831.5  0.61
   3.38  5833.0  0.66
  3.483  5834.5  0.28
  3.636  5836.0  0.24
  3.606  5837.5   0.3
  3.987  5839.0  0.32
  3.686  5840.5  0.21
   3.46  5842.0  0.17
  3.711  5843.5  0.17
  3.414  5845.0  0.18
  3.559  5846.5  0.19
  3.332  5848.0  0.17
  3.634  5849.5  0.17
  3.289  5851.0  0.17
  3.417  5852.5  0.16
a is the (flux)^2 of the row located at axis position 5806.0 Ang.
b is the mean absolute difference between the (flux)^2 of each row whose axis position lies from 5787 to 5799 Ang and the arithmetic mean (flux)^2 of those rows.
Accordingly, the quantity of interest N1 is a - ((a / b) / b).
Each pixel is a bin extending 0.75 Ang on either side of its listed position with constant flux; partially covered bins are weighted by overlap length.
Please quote 6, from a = 13.9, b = 1.4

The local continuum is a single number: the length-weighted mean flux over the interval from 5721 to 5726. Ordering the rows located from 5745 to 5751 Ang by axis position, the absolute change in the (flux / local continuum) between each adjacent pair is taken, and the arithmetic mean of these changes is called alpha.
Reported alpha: 0.115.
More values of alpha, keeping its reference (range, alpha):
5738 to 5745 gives 0.133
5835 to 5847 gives 0.062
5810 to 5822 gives 0.040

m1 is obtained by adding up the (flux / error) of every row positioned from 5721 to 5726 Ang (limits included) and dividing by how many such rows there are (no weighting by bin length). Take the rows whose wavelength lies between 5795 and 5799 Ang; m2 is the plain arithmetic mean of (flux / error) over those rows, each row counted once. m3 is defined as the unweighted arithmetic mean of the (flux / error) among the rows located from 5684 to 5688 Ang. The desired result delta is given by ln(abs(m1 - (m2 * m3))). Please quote 5.60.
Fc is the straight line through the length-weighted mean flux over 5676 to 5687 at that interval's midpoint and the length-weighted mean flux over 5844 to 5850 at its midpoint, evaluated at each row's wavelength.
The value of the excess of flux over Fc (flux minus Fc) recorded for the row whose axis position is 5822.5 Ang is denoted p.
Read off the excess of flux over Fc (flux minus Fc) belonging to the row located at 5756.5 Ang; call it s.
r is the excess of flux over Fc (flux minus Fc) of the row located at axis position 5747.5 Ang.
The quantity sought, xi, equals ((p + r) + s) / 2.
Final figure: -0.4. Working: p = 0.17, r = -0.46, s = -0.59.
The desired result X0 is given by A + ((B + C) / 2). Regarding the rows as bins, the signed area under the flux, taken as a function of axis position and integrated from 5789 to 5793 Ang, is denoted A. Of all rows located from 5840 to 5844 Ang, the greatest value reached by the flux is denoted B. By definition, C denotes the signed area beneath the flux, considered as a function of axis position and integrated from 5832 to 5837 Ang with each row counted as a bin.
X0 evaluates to 24.4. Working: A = 13.8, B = 3.711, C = 17.5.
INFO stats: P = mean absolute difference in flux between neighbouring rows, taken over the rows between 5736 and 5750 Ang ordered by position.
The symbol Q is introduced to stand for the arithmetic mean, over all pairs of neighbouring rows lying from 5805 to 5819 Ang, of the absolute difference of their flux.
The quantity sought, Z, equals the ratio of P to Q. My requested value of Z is 2.0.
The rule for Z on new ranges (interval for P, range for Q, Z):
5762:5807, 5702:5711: 0.8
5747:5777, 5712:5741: 1.7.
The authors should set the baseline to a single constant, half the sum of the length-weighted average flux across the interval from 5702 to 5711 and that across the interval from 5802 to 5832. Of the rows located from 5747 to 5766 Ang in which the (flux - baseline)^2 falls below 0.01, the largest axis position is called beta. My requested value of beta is 5765.5 Ang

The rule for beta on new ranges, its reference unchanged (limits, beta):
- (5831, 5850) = 5849.5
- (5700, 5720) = 5717.5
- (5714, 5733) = 5732.5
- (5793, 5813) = 5807.5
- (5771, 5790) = 5786.5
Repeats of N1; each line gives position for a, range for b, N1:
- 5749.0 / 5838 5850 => 2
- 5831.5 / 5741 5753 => 11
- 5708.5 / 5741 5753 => 12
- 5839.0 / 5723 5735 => -19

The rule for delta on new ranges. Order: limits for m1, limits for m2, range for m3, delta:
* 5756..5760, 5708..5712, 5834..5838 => 5.27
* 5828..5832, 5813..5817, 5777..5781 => 5.58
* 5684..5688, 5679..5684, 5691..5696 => 5.67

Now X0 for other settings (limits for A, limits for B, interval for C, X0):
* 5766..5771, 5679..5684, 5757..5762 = 30.3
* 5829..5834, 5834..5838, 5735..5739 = 26.9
